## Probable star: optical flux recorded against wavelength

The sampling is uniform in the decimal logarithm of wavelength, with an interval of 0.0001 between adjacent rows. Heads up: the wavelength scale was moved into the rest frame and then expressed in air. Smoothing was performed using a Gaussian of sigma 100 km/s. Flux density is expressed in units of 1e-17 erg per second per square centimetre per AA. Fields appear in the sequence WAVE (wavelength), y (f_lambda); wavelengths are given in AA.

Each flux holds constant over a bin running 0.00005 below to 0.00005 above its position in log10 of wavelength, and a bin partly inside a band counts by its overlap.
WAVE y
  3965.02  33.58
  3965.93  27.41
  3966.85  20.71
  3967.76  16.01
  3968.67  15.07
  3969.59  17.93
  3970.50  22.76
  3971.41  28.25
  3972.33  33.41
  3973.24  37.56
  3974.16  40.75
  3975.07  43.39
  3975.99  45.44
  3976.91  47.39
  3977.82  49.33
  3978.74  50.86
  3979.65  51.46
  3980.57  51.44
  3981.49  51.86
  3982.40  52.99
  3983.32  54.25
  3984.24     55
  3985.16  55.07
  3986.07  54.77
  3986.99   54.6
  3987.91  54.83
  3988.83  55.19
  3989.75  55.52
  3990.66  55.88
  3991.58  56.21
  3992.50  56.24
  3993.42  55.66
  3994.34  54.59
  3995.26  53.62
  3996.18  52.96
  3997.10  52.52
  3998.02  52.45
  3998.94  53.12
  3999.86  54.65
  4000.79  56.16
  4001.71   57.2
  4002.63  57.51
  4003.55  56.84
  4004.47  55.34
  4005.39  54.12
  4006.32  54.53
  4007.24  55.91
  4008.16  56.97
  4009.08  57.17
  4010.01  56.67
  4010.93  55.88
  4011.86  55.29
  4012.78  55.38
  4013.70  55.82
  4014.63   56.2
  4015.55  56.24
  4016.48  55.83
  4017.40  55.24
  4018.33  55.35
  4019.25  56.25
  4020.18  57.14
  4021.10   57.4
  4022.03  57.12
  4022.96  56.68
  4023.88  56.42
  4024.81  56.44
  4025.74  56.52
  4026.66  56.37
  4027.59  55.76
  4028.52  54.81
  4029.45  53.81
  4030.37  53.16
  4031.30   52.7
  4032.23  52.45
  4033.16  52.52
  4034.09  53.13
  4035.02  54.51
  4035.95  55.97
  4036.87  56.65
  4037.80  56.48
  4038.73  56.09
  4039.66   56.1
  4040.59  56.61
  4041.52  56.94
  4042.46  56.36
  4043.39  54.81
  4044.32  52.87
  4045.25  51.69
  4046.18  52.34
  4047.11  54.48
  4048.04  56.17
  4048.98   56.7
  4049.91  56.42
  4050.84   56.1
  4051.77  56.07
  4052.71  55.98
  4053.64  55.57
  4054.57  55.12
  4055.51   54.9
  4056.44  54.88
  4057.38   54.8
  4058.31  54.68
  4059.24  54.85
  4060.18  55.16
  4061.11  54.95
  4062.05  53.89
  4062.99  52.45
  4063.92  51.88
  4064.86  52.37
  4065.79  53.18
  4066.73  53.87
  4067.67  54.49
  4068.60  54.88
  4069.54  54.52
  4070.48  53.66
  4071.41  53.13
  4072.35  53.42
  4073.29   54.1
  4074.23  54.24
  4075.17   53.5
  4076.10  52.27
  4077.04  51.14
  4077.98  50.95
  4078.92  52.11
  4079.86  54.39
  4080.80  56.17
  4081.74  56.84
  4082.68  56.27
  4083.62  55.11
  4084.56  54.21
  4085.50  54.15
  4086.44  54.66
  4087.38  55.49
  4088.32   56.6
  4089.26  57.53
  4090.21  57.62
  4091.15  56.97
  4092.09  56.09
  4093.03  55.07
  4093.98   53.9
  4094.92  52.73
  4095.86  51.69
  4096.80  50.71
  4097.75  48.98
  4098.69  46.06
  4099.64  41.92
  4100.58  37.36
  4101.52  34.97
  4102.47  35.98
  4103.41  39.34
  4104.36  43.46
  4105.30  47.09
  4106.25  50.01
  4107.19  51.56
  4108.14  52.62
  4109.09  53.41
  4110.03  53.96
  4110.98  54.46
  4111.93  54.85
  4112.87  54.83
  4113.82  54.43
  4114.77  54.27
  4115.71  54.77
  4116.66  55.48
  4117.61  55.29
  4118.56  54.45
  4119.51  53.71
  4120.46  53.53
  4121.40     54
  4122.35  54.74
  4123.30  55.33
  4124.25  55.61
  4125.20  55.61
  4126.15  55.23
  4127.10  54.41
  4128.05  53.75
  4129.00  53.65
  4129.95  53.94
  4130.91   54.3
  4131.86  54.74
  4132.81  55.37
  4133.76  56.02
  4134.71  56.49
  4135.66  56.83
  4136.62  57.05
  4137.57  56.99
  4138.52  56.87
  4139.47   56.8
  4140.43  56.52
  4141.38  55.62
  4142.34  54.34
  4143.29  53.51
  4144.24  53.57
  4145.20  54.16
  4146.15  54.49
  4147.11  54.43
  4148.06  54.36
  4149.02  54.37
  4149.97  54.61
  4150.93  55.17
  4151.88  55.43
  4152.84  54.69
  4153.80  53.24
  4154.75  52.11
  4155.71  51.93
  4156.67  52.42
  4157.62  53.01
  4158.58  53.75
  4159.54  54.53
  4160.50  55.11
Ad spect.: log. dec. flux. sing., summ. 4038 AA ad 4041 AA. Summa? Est 5.25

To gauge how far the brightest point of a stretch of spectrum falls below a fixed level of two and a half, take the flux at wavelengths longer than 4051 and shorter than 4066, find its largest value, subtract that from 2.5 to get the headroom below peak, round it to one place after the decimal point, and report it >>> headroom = -53.6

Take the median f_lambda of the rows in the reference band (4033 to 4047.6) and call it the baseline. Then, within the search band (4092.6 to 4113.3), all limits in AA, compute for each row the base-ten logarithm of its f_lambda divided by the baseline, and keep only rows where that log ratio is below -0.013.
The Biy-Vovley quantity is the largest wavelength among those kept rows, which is 4109.09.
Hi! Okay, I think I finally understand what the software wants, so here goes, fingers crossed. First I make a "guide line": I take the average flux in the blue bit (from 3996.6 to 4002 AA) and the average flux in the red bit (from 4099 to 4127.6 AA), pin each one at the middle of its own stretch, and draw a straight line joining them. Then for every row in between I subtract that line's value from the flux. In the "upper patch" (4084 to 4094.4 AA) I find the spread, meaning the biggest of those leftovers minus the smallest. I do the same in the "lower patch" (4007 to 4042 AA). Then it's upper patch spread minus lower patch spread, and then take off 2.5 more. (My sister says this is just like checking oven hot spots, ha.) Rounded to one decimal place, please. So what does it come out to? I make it -3.7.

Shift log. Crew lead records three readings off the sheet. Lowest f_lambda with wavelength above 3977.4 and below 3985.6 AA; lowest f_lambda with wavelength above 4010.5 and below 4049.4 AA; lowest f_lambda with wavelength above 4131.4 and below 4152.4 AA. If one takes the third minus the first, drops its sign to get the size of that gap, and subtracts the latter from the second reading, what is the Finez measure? 48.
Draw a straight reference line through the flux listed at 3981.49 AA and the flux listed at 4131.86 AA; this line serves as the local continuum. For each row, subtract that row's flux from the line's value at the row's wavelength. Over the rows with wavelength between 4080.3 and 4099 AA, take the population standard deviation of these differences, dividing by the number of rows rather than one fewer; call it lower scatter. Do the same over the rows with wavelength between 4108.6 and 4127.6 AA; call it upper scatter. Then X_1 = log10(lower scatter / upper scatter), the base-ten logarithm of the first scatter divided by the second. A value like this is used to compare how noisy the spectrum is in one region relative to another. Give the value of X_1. 0.7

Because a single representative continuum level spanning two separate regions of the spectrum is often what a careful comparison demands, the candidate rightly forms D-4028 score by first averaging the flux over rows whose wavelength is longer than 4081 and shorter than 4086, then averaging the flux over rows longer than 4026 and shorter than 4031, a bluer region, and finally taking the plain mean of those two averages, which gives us 55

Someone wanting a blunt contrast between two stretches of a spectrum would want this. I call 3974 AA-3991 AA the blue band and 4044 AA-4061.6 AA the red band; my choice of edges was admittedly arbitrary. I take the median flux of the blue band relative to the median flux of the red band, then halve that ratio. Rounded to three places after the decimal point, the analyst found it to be 0.482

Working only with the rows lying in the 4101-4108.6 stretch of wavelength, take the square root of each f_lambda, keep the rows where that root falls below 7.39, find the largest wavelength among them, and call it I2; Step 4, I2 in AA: 4108.14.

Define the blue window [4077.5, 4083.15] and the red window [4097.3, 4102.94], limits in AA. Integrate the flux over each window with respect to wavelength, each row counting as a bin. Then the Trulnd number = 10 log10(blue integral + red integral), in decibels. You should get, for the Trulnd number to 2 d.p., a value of 27.31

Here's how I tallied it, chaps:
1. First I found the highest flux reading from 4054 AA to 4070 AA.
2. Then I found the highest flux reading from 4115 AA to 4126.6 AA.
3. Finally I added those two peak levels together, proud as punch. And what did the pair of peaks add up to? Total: 110.8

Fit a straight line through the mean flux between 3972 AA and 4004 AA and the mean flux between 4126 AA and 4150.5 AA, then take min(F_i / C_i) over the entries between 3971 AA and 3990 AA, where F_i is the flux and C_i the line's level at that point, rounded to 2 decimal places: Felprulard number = 0.55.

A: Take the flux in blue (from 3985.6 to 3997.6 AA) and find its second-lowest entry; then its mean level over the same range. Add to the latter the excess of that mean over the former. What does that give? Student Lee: 56.7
